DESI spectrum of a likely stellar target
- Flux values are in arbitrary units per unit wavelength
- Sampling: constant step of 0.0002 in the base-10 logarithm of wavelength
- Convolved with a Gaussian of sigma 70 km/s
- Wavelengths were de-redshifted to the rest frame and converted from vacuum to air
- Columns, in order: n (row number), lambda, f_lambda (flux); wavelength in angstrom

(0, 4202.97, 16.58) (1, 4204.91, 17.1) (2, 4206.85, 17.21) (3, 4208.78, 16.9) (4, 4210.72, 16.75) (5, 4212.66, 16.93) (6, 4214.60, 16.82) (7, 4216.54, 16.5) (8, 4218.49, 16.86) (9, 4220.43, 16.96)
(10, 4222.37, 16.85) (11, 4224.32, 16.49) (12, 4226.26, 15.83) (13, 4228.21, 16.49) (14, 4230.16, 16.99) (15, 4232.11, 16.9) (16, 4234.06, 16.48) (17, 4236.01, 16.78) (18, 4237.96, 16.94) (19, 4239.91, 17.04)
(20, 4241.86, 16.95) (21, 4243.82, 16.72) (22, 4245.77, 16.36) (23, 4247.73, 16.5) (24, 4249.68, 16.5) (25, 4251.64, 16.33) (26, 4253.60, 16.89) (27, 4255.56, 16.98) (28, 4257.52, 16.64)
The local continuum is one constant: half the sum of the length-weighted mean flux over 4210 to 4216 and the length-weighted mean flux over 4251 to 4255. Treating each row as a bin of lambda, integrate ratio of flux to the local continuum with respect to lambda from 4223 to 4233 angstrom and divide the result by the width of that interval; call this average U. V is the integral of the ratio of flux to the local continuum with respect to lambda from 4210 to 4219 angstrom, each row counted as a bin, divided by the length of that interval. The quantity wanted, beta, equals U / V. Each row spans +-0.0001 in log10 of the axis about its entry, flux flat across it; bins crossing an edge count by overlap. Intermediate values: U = 0.988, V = 1.001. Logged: 0.987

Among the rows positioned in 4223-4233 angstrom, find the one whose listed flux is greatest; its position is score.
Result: 4230.16 angstrom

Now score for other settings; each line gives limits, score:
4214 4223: 4220.43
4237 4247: 4239.91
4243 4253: 4243.82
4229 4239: 4230.16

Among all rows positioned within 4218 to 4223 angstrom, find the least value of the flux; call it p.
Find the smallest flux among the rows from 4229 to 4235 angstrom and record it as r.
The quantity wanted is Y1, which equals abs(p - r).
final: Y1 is 0.4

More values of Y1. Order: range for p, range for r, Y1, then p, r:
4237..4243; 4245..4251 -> 0.6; 16.94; 16.36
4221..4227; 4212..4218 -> 0.7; 15.83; 16.5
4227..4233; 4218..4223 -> 0.4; 16.49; 16.85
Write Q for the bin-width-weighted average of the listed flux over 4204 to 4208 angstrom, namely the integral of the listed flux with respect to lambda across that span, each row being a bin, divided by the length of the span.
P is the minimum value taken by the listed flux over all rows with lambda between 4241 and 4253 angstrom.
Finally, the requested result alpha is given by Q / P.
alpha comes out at 1.05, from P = 16.33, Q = 17.2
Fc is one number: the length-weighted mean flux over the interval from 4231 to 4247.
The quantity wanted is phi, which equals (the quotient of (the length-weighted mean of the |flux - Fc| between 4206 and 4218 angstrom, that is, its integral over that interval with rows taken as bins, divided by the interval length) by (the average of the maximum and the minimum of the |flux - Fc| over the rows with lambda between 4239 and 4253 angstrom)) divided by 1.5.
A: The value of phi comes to 0.48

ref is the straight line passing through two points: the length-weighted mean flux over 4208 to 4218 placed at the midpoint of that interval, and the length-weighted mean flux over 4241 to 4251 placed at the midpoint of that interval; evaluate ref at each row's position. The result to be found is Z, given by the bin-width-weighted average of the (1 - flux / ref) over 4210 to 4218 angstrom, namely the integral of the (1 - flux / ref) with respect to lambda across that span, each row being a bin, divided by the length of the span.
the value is 0.000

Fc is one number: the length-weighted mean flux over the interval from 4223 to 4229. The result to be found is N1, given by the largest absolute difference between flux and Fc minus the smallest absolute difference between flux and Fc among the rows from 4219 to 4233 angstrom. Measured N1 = 0.50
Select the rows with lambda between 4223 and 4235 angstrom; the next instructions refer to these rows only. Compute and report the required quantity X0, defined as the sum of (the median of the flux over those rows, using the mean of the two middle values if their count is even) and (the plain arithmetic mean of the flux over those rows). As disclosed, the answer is 33.0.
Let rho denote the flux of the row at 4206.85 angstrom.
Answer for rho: 17.21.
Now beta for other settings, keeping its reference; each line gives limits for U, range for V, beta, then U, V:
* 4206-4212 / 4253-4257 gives 1.004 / 1.013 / 1.010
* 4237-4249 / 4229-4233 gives 0.991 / 1.001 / 1.010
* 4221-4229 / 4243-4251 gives 0.996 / 0.982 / 0.987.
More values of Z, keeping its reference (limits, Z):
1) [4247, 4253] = 0.006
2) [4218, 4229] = 0.009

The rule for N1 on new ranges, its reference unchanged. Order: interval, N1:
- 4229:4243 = 0.56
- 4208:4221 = 0.46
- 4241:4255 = 0.62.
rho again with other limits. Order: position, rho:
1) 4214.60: 16.82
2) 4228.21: 16.49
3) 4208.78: 16.9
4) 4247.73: 16.5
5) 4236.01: 16.78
